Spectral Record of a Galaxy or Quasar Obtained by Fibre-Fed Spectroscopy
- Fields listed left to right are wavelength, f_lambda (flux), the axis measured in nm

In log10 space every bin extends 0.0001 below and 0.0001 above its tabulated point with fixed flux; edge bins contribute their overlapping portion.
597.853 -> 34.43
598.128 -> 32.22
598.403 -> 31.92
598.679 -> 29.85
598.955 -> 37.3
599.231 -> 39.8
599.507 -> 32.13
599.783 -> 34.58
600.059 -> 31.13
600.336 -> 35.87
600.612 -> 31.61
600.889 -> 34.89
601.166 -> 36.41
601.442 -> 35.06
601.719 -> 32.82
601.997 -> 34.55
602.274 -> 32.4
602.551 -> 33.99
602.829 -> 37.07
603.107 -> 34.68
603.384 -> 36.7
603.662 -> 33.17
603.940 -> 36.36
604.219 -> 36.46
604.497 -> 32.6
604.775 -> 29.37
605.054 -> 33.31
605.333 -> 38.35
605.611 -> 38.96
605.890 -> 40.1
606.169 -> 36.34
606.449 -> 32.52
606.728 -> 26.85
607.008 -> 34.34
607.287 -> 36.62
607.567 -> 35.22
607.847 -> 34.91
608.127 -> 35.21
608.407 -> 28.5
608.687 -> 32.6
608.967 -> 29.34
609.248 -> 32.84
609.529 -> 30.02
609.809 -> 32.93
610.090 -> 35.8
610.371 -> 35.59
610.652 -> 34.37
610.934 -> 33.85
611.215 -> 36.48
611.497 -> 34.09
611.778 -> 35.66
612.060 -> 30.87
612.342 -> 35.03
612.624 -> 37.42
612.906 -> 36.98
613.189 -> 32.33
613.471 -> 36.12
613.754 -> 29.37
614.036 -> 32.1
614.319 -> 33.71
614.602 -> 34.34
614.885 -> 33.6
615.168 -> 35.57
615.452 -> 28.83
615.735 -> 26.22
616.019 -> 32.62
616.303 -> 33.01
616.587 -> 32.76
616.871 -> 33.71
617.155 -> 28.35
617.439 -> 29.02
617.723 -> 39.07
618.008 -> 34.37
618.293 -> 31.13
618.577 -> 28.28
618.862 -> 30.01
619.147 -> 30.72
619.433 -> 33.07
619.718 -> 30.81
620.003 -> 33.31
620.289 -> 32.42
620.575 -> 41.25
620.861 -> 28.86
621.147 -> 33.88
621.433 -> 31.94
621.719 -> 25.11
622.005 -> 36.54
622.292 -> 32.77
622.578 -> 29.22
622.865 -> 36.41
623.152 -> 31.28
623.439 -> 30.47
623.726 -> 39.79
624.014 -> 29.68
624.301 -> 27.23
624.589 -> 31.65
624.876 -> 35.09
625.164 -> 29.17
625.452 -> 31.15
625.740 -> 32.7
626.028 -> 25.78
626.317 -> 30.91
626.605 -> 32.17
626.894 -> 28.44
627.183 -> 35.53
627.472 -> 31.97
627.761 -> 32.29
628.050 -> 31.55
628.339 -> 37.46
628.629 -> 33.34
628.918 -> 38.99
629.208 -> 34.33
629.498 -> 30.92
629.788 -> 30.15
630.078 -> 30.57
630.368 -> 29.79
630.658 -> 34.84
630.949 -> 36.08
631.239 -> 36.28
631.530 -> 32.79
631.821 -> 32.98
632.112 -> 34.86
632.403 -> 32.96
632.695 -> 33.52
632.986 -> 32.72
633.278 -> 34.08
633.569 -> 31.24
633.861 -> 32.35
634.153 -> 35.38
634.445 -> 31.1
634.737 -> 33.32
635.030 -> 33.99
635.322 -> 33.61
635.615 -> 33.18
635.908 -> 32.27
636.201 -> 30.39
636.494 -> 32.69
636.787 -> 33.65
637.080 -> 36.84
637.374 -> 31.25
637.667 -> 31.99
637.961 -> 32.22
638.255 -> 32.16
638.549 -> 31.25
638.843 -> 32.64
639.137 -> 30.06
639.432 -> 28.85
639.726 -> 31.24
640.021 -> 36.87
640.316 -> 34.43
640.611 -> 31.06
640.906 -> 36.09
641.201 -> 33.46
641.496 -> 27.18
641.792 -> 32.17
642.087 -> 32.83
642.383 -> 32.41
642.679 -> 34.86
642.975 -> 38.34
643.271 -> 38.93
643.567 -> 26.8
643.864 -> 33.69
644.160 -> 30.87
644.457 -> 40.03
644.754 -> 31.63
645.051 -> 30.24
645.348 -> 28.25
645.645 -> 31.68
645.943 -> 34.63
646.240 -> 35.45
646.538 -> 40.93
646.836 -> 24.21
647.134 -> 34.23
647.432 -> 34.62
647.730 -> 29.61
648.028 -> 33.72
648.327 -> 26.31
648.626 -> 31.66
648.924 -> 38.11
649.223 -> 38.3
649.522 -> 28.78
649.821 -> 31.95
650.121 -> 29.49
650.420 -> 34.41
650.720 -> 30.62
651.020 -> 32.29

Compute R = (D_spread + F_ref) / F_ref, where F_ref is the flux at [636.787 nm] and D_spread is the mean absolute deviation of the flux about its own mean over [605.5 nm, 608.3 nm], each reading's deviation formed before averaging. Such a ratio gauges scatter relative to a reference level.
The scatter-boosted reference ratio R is 1.07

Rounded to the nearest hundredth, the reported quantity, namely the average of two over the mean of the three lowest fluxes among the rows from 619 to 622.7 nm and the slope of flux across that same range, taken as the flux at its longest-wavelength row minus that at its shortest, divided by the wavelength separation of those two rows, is -0.18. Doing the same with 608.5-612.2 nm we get -0.22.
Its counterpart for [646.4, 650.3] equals -1.56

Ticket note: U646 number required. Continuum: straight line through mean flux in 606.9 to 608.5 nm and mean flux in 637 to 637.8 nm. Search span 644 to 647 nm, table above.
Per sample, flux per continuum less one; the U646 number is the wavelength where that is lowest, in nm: 646.836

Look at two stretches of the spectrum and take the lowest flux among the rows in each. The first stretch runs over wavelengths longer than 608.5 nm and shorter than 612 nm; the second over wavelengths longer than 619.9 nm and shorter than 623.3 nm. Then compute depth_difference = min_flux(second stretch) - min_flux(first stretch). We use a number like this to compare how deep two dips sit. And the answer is -4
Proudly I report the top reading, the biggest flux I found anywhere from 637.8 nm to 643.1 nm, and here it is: 38.34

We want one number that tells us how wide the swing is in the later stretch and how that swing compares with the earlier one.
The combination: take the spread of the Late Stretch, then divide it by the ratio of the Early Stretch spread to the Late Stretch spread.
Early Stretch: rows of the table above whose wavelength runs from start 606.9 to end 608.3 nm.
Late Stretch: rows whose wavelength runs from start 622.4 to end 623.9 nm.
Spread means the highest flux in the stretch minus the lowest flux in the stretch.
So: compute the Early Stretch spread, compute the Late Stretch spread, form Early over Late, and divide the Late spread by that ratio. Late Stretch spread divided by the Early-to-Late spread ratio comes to 49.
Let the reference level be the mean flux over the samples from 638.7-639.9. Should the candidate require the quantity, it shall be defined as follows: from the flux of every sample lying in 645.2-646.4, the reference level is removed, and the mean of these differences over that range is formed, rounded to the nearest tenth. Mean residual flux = 1.8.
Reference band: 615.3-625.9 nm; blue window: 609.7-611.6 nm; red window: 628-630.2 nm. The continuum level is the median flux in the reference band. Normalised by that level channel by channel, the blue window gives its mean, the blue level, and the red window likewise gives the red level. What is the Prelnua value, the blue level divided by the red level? 1.04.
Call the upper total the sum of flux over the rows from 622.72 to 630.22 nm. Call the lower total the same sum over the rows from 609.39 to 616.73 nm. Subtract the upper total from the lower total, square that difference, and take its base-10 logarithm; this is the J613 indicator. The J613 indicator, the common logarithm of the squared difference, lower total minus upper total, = 3.0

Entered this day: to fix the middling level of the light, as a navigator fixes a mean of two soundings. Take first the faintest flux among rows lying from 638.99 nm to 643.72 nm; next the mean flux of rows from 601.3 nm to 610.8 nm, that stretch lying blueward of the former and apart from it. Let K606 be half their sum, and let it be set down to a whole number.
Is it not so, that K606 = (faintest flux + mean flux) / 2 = 30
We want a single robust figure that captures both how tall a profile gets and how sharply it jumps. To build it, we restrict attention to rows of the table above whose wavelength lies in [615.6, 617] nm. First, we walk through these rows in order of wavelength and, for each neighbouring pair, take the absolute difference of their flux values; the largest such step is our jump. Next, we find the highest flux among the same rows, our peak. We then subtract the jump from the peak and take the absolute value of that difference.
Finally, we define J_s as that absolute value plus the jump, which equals 33.7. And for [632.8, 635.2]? 35.4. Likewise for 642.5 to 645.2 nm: 40.0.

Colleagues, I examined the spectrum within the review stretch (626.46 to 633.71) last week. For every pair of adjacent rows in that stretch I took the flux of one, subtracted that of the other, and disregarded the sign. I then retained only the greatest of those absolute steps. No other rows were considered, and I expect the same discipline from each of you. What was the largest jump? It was 7.1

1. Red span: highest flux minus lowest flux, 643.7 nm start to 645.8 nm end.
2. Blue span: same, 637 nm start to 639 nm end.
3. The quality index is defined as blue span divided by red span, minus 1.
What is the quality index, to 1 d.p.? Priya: -0.5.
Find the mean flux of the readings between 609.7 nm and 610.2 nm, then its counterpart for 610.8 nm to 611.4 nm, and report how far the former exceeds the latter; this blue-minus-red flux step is -1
